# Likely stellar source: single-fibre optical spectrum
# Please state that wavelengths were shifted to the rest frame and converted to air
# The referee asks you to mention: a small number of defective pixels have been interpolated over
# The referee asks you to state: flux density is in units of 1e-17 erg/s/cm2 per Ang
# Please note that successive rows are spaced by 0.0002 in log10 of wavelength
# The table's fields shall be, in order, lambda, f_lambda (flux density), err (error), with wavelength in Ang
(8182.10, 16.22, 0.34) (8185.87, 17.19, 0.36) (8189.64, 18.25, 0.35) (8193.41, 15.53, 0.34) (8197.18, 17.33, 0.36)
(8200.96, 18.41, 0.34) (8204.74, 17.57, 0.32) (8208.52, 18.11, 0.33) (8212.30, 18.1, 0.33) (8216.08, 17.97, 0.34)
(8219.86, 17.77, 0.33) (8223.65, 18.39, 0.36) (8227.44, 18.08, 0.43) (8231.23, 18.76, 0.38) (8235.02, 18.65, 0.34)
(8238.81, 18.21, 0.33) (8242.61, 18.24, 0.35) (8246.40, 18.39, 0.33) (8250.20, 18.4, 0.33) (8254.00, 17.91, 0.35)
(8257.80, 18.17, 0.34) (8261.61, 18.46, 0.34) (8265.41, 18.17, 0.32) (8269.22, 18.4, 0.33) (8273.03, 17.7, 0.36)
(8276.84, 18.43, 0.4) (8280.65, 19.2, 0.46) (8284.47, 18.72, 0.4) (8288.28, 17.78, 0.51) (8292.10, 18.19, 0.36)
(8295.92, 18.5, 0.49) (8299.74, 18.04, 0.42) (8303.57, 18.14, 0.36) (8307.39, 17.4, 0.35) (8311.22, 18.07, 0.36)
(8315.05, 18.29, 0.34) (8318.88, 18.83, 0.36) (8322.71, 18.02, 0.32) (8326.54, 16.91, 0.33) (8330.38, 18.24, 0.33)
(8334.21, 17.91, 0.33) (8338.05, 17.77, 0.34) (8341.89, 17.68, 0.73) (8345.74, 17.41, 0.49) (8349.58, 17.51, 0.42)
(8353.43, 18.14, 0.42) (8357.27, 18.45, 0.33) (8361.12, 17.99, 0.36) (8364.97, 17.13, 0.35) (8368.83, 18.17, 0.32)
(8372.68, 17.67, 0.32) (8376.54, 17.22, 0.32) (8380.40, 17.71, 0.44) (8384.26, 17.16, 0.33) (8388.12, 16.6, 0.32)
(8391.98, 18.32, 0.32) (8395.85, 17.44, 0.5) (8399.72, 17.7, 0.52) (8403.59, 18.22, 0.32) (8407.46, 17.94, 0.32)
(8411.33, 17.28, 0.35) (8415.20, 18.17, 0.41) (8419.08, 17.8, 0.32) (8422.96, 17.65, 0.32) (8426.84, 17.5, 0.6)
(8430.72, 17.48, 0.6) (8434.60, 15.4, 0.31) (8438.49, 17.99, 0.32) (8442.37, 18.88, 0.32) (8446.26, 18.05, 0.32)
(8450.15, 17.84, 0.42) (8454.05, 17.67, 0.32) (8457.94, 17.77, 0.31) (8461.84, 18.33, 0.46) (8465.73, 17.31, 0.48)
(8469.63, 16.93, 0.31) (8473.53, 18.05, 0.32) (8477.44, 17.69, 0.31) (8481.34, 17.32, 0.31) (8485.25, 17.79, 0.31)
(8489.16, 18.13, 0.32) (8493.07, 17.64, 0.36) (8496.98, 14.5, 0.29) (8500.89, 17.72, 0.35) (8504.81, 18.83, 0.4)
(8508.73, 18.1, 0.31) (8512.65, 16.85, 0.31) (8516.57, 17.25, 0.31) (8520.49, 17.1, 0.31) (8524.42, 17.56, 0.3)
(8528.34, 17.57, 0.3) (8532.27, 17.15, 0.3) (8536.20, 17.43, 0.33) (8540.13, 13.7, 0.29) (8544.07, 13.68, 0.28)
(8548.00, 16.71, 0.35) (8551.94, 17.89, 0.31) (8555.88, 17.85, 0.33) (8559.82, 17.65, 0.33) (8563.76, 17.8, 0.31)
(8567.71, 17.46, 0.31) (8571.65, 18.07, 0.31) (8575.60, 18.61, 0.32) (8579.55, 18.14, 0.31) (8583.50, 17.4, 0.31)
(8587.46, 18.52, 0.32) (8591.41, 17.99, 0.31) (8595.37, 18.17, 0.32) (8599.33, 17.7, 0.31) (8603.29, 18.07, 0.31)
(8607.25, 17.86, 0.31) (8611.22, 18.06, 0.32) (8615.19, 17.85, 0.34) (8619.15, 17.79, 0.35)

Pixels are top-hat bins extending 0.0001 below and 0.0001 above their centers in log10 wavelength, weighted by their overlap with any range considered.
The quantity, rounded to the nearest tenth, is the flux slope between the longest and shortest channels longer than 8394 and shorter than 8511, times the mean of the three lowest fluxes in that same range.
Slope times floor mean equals 0.1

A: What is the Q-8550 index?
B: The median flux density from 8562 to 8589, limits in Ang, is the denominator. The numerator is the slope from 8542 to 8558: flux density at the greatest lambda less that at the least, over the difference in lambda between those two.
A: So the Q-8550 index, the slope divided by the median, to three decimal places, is 0.020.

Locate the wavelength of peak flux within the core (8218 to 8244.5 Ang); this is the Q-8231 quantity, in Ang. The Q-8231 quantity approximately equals 8231.23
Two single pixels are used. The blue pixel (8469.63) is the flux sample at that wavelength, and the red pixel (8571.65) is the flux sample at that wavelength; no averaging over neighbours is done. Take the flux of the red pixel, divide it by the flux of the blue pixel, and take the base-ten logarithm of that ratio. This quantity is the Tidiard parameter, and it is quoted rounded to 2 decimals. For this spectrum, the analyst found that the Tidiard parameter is 0.03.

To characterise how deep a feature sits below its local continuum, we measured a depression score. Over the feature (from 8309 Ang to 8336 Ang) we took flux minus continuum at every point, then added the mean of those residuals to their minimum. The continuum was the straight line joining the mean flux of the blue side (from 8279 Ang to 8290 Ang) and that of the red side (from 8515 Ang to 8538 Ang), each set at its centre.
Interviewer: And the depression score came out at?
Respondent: -1.8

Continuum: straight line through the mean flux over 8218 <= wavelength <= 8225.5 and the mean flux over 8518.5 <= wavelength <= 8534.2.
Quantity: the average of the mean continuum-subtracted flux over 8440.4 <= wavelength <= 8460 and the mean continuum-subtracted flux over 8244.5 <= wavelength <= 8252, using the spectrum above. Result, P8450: 0.45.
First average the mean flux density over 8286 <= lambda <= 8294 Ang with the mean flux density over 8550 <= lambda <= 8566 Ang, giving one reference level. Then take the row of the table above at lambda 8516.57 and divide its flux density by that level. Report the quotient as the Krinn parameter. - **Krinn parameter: 0.96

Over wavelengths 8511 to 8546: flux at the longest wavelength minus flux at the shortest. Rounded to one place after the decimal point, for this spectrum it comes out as -3.2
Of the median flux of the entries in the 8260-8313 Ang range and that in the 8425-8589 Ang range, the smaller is 17.7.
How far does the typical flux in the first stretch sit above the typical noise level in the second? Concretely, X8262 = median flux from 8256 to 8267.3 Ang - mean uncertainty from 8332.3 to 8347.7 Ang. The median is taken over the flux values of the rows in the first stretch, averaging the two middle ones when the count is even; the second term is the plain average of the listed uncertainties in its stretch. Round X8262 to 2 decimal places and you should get 17.70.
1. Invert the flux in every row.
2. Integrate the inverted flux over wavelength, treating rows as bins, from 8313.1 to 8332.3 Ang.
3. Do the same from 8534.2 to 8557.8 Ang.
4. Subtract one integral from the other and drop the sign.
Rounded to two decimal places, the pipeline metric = 0.41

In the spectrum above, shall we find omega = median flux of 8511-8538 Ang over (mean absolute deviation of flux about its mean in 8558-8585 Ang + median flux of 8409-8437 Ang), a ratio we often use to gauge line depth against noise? 0.967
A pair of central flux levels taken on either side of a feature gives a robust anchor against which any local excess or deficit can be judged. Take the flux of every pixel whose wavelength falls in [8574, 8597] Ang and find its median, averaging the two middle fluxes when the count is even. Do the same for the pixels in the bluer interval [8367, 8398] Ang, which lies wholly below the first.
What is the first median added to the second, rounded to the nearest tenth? 35.7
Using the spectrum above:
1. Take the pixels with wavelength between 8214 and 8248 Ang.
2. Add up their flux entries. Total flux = 164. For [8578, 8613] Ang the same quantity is 162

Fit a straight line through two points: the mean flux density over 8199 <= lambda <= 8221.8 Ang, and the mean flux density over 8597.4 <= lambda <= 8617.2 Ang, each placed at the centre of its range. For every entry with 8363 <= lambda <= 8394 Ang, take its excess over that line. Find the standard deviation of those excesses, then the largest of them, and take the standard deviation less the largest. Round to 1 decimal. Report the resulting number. 0.2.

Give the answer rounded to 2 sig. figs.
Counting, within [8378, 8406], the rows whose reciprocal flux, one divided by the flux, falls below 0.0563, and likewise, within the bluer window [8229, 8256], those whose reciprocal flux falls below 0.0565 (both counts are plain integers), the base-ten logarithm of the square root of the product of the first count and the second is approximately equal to 0.57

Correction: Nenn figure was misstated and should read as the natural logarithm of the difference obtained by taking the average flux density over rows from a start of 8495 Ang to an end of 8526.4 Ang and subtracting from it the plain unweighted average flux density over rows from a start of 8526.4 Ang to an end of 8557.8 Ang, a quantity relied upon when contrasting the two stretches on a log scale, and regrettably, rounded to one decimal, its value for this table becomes -0.3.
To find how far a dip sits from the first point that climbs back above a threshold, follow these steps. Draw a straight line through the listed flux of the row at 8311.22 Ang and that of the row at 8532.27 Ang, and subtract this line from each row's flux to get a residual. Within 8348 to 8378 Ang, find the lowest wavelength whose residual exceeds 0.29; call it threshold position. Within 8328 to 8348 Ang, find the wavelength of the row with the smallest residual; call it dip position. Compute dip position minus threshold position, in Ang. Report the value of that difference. -11.5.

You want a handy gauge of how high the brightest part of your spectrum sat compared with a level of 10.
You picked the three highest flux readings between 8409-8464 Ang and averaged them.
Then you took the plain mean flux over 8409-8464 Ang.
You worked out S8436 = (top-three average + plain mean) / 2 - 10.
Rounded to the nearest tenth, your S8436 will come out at 8.1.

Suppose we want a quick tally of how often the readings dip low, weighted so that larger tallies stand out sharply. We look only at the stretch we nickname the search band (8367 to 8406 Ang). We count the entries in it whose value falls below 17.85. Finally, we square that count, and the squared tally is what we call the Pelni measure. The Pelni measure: 49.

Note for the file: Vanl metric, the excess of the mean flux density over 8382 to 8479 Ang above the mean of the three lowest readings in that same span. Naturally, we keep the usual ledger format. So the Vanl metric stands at 1.3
